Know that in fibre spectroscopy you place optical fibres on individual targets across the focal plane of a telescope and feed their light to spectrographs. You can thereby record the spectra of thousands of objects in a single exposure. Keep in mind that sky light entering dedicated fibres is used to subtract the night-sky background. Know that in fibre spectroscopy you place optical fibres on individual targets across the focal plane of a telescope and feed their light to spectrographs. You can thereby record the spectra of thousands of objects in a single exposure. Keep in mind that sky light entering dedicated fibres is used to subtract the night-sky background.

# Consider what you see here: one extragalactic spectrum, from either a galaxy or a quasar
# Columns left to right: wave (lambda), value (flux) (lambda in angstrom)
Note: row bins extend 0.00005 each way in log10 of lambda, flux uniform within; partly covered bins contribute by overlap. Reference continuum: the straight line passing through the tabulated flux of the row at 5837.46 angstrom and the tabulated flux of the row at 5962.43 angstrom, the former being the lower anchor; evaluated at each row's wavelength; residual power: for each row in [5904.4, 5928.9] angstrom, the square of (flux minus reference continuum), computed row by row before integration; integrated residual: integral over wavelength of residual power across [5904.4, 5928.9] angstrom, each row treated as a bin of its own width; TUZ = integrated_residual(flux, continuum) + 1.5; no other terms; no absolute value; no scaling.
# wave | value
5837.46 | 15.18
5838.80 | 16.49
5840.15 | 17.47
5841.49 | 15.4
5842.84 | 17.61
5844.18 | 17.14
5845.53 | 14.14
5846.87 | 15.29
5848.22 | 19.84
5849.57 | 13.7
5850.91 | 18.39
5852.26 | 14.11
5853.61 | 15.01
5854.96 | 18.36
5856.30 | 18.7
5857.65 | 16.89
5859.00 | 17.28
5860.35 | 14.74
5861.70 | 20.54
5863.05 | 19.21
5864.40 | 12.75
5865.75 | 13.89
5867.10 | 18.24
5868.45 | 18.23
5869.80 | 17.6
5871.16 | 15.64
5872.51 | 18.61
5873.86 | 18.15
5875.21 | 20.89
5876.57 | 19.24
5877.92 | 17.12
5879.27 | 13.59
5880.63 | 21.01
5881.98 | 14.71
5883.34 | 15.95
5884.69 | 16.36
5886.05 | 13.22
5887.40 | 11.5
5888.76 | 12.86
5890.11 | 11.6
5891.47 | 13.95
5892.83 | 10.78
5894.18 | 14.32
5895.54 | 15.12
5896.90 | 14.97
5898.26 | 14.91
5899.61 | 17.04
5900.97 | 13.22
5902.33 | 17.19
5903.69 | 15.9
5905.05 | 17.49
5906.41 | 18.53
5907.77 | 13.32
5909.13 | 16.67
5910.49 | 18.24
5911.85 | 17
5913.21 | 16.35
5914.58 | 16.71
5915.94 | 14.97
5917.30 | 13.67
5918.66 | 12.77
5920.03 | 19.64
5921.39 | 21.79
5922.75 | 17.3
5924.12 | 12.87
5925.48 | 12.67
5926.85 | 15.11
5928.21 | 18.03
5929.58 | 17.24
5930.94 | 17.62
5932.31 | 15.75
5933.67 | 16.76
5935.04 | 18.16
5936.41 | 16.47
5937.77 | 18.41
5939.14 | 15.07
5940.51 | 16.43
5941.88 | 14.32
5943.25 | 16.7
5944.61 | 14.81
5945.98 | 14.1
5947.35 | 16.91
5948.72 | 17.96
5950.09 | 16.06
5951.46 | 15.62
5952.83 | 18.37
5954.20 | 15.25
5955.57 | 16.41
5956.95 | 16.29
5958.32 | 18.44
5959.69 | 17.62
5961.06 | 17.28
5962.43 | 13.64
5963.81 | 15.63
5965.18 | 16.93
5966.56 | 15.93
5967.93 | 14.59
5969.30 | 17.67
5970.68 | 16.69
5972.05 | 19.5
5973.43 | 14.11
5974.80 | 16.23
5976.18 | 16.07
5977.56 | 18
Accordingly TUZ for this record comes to 260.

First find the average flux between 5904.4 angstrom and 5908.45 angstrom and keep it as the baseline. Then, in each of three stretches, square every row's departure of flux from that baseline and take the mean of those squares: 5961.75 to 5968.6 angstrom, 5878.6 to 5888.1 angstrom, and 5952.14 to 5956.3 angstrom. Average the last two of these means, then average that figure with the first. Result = 4.1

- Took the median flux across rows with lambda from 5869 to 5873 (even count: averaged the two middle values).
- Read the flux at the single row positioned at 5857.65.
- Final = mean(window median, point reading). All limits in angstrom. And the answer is 17.2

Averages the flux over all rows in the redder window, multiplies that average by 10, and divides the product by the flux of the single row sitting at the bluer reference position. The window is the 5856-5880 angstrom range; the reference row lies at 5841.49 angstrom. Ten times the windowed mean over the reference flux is 11.2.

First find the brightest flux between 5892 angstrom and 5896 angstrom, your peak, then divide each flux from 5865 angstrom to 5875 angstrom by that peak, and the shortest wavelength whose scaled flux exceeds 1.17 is 5867.10 angstrom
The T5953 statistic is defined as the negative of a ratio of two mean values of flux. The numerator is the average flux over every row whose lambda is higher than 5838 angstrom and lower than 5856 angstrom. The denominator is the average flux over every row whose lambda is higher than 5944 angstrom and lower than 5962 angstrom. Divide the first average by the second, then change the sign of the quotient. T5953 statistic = -0.99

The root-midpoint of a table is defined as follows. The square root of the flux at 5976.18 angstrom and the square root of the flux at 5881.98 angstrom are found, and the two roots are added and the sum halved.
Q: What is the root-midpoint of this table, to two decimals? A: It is 3.92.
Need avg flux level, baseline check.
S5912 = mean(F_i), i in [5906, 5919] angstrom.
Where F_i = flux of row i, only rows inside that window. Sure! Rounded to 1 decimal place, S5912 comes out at 15.8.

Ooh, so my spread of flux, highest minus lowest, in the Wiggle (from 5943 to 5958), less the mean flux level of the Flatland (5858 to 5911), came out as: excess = -11.7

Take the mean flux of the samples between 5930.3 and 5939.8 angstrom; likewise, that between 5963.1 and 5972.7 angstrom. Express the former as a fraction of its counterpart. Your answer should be 1.01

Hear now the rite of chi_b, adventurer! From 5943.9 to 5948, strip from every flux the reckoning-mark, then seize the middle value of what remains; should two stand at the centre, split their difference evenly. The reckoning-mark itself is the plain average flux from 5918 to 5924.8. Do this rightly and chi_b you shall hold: -2.1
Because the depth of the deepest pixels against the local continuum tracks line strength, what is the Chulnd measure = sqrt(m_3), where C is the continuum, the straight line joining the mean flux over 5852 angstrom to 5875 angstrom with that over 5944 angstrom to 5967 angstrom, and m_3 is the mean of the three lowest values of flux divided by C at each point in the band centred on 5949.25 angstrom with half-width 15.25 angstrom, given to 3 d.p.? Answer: 0.926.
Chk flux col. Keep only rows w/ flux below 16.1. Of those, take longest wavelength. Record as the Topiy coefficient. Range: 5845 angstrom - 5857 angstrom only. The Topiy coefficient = 5853.61 angstrom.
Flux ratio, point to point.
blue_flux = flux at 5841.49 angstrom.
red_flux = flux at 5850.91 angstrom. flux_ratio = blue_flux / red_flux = 0.837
